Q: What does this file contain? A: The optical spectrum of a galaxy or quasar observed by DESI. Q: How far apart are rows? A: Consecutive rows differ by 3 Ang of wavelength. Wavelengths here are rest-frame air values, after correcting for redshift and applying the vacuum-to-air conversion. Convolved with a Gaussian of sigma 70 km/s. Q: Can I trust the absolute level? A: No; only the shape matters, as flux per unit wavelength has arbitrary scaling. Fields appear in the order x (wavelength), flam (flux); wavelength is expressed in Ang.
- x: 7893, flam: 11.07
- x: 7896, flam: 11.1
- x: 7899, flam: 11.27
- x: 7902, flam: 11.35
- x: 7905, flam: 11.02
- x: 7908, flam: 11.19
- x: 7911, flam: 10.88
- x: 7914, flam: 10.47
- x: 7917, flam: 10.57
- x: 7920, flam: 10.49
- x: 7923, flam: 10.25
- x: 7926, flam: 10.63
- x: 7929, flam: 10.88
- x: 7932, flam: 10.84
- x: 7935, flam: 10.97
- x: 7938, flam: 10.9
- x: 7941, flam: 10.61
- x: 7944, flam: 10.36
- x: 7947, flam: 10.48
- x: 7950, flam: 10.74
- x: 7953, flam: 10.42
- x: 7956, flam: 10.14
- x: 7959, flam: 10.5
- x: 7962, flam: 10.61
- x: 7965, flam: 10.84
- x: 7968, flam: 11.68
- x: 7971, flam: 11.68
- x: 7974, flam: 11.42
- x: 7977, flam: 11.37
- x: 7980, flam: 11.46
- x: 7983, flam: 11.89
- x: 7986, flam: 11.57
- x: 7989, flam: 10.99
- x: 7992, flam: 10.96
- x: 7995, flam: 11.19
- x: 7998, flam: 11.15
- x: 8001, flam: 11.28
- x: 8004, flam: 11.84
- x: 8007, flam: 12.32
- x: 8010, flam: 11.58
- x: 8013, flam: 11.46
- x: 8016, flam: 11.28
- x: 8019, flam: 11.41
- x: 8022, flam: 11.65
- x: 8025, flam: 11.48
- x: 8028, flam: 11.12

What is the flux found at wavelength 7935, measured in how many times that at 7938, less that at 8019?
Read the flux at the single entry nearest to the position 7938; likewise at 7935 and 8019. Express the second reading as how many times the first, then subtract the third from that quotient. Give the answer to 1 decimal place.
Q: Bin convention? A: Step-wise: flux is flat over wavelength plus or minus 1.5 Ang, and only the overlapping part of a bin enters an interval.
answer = -10.4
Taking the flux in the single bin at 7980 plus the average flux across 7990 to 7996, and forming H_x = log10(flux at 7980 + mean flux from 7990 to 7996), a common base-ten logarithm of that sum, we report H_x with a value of 1.35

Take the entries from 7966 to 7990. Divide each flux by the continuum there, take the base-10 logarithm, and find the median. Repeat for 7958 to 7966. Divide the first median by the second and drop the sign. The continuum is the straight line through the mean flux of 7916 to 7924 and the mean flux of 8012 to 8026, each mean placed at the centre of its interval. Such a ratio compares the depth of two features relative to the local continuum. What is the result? 1.6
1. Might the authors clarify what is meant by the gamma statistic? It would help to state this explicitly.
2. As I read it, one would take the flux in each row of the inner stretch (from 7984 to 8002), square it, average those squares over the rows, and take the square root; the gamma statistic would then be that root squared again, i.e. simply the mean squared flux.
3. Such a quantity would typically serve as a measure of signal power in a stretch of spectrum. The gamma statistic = 125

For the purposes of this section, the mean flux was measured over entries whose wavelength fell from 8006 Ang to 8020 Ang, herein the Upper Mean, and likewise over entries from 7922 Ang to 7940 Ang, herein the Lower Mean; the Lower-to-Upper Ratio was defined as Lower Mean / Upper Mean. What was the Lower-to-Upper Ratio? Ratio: 0.93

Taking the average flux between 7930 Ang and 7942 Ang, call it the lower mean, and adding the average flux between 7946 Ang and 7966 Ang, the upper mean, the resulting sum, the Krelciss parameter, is 21.4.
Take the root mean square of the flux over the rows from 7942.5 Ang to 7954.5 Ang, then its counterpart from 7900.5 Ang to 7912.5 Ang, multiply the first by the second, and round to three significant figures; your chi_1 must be 117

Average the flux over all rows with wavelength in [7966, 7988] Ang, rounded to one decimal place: 11.6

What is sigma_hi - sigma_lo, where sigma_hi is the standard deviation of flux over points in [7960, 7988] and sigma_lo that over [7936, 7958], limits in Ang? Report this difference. 0.16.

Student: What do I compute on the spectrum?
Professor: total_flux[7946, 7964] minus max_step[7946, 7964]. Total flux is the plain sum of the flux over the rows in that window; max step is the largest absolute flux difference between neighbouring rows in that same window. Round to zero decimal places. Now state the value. 63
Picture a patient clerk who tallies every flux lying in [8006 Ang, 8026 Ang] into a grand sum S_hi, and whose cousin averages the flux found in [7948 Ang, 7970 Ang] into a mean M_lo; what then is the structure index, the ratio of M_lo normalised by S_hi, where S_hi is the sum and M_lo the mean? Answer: 0.132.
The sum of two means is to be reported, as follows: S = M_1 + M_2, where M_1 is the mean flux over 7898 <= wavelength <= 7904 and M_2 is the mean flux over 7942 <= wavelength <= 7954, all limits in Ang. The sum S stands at 21.8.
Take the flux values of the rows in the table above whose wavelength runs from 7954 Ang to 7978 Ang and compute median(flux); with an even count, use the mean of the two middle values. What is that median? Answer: 11.1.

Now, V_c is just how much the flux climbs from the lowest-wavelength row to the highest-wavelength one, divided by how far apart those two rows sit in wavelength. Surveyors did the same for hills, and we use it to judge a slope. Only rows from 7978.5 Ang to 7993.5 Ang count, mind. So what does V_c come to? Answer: -0.042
